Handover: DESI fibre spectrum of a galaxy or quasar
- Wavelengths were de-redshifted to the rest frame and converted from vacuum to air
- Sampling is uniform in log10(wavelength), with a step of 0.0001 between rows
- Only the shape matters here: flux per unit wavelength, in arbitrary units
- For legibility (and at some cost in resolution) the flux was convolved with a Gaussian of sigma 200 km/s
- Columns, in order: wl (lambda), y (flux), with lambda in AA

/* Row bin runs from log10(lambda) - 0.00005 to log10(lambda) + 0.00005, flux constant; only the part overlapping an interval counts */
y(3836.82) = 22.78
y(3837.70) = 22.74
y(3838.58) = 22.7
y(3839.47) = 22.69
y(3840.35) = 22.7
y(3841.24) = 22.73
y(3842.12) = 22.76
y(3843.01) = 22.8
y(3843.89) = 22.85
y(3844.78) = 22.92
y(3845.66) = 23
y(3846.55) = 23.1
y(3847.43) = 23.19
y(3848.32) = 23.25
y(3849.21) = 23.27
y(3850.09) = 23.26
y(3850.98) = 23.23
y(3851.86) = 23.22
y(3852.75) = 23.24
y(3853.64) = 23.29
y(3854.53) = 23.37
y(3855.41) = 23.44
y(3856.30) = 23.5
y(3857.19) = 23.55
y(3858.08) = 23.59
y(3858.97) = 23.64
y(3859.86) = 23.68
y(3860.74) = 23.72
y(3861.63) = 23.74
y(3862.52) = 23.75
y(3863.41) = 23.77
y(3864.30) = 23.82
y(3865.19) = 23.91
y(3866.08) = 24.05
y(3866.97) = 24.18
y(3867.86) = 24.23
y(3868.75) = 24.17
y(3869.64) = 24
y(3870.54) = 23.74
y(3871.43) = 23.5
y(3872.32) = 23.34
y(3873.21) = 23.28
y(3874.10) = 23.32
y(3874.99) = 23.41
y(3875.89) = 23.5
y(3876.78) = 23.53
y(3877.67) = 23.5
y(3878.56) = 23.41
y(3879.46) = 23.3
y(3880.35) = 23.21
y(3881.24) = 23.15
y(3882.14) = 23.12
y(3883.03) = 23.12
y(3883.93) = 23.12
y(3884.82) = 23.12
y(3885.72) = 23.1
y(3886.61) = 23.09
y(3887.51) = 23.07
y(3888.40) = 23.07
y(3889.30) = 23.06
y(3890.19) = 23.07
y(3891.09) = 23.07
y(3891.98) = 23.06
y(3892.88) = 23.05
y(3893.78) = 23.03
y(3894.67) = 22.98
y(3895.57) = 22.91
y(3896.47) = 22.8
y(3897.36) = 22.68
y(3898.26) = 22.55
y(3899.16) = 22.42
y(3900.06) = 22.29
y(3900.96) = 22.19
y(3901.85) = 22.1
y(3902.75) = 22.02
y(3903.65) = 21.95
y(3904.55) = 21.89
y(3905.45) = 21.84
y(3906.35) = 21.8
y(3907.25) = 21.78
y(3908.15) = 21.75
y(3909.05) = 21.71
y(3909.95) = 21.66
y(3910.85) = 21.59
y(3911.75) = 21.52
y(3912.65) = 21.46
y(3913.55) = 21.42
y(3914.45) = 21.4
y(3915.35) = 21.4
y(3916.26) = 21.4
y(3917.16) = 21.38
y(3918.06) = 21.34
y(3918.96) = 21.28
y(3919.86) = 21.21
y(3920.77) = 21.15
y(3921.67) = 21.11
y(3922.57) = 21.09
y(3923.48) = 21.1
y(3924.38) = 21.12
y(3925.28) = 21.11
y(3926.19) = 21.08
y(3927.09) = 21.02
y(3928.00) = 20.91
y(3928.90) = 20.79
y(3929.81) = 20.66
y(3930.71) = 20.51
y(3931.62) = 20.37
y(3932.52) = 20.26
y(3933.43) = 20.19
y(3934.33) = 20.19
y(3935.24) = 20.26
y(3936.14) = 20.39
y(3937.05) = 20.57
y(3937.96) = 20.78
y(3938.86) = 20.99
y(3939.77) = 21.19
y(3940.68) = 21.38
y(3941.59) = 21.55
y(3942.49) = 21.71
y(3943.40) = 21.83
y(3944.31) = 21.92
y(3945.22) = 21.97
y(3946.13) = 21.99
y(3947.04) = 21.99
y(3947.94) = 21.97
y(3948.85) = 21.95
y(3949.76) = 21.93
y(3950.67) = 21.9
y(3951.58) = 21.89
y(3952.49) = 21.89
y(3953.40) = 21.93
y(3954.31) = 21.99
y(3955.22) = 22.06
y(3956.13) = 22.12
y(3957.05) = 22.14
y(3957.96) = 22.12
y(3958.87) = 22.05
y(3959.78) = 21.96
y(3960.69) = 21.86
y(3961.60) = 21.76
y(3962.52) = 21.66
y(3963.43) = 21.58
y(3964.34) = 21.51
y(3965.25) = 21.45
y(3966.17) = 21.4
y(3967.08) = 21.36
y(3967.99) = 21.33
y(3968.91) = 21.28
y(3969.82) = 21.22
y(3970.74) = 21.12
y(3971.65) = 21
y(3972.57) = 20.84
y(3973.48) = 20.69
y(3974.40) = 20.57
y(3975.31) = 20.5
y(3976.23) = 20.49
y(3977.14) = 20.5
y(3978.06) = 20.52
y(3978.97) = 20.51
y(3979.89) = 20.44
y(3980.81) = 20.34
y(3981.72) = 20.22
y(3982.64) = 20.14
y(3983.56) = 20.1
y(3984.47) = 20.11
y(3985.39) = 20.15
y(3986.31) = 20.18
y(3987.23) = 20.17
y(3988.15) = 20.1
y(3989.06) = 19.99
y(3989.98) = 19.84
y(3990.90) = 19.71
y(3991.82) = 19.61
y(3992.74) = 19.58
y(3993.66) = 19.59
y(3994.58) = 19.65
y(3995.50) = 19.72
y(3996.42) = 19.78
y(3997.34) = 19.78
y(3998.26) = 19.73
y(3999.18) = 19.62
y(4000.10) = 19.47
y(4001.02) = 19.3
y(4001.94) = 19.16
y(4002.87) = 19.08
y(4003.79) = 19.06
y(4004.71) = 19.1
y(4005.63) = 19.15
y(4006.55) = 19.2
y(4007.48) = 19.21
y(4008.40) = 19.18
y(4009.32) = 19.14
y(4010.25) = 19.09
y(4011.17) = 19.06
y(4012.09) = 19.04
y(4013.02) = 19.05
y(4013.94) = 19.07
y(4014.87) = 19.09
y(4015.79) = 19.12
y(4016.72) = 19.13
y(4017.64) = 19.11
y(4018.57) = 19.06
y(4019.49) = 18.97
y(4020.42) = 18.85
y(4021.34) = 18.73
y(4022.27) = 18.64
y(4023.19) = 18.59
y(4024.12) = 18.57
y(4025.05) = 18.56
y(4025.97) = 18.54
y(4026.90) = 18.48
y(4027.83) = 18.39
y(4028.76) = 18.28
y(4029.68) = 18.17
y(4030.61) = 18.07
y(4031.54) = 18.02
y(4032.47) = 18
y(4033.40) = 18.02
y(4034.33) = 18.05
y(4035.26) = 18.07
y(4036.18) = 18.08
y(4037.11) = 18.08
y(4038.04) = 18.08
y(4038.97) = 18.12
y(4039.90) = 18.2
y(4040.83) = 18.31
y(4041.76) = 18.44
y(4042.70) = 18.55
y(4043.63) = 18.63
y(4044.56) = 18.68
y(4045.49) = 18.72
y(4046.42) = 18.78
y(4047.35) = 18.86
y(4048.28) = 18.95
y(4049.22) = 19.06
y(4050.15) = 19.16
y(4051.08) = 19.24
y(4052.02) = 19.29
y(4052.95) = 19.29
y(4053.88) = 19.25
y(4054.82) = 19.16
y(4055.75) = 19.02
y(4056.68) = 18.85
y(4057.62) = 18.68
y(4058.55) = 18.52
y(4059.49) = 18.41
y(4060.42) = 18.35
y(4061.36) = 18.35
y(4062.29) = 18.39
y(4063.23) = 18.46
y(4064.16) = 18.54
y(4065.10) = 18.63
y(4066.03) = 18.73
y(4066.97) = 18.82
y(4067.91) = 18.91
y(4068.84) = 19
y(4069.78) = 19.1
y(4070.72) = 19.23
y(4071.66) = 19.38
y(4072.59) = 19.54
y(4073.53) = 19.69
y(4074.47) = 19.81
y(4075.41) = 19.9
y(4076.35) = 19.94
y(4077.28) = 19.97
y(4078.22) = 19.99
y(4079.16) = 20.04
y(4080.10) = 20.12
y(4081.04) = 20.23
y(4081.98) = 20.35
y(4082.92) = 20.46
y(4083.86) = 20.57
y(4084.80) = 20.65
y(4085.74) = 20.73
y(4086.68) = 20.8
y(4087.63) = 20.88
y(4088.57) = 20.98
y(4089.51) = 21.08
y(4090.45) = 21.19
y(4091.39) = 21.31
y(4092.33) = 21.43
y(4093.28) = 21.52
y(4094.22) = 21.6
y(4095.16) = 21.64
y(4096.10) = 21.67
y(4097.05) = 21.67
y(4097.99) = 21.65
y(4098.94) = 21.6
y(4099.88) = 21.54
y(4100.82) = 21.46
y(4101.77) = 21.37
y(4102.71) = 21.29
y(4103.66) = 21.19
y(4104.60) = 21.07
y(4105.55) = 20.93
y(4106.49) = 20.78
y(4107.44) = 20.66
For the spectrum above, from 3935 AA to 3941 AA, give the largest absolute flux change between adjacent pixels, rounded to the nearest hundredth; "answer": 0.21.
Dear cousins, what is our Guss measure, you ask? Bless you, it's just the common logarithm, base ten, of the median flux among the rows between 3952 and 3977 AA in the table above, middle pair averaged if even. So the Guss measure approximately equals 1.33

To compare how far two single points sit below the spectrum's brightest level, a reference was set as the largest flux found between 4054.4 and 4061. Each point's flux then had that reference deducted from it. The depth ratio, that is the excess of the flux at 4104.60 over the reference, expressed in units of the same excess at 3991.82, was 4.2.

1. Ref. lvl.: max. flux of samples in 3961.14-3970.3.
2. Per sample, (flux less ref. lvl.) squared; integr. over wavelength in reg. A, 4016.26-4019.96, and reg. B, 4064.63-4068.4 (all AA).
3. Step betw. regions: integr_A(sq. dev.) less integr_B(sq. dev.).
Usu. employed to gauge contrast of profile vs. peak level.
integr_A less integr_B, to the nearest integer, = -7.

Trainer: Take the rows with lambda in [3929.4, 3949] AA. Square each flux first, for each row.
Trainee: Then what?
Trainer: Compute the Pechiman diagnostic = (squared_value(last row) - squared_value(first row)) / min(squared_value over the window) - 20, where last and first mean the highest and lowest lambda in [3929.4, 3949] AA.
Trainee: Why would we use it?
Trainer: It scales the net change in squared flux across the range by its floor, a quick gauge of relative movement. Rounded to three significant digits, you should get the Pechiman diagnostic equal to -19.9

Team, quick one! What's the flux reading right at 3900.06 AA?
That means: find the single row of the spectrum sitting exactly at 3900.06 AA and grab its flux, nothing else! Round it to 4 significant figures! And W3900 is 22.29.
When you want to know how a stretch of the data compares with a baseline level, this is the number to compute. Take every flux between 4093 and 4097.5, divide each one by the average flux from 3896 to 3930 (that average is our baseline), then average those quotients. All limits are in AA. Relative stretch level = 1.00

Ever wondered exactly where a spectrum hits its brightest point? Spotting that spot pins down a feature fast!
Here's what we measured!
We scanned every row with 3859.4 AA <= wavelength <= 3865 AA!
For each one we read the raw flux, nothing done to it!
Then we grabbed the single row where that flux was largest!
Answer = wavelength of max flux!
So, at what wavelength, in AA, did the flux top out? 3864.30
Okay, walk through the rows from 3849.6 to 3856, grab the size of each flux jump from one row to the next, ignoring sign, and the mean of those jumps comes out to 0.043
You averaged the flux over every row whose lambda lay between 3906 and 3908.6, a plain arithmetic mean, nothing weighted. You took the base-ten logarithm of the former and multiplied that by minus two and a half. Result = -3.345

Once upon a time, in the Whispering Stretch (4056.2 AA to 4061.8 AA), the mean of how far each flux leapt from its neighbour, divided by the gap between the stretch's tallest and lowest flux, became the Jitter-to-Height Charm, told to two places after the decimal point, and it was 0.20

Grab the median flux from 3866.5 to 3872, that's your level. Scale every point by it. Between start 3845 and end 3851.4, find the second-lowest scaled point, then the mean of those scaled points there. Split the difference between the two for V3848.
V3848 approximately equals 0.96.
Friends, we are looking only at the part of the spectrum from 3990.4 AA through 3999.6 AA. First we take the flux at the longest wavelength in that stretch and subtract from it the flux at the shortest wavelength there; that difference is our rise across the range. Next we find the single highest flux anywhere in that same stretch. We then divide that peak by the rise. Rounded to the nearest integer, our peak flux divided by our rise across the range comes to -220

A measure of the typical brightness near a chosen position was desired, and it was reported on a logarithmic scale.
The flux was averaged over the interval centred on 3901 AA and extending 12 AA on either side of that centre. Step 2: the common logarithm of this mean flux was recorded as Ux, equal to 1.35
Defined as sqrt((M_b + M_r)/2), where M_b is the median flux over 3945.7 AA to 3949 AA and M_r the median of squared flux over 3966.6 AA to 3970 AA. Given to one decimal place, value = 15.4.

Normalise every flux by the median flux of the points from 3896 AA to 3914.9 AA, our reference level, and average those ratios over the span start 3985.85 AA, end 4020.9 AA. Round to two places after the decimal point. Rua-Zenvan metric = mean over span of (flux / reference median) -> 0.89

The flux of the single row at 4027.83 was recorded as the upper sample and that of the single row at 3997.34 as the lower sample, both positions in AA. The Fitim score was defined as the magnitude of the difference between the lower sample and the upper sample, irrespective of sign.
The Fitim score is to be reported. 1.4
